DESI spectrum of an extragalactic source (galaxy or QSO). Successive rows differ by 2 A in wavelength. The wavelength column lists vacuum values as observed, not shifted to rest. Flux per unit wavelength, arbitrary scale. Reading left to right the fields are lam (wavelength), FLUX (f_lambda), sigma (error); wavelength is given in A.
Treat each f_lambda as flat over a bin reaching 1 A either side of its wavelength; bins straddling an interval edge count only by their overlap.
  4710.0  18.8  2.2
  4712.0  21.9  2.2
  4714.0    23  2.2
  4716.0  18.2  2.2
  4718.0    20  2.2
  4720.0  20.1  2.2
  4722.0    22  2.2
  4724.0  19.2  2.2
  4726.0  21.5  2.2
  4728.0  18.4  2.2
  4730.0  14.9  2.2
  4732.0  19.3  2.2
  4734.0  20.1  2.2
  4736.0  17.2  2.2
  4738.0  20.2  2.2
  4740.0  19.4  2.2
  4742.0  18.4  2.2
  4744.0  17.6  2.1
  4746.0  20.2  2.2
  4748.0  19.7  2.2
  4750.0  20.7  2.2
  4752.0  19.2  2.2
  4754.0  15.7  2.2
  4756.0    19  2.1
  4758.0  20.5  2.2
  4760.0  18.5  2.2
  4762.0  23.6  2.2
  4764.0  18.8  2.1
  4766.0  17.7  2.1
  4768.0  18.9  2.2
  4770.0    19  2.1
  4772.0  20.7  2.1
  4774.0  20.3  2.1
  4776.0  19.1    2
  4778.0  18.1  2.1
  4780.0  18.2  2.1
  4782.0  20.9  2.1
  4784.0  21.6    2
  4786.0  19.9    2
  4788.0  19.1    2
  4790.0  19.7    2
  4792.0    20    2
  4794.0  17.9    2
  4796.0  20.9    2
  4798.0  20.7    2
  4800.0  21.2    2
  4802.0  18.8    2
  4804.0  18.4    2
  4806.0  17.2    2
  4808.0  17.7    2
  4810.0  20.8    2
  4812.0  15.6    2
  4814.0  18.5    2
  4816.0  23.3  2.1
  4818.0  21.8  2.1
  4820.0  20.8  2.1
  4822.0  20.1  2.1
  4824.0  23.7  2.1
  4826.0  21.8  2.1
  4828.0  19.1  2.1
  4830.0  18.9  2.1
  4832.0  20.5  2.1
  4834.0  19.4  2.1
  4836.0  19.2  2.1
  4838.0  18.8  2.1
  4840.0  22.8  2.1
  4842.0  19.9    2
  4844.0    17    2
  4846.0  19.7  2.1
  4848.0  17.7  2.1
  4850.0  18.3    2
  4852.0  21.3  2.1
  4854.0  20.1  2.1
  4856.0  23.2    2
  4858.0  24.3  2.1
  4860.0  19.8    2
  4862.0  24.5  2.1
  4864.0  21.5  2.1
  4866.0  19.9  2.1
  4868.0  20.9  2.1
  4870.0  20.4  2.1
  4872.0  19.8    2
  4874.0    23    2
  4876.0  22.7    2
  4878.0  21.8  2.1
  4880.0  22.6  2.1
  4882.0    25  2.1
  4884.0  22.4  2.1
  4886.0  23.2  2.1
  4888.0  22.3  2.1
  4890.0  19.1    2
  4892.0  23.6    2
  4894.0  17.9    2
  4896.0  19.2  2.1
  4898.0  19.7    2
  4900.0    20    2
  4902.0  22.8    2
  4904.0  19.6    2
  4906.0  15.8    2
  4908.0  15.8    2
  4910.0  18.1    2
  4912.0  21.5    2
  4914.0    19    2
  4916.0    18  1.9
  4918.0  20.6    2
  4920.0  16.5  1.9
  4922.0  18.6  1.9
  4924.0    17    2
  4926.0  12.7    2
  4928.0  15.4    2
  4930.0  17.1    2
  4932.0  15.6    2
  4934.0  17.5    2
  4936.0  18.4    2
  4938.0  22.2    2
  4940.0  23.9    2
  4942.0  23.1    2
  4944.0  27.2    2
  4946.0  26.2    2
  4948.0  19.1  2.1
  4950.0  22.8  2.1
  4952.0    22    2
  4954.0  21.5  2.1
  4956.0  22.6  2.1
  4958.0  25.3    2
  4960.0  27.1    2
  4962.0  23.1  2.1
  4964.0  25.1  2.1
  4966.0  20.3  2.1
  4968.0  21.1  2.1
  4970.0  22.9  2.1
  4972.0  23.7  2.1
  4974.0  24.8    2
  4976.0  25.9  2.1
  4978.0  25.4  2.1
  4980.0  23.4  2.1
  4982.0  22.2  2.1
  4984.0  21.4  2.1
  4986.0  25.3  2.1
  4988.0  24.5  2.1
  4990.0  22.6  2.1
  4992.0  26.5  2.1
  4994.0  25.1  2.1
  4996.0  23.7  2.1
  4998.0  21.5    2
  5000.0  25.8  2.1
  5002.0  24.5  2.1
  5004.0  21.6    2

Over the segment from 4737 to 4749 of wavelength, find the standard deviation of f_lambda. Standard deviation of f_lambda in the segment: 1.0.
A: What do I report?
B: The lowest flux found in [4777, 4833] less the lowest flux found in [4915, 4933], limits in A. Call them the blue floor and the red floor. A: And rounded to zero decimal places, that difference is 3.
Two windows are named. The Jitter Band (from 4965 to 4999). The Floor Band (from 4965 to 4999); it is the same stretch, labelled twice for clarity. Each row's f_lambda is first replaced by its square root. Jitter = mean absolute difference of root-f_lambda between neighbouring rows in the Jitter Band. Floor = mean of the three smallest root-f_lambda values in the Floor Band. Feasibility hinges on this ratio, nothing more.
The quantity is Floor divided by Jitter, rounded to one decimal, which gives 27.8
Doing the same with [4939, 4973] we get 18.3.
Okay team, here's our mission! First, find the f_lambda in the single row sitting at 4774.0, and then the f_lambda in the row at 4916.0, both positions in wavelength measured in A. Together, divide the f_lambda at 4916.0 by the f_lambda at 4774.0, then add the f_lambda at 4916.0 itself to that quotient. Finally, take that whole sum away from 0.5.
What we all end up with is -18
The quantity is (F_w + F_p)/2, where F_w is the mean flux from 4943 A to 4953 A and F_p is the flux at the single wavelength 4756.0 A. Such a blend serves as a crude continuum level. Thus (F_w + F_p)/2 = 21.2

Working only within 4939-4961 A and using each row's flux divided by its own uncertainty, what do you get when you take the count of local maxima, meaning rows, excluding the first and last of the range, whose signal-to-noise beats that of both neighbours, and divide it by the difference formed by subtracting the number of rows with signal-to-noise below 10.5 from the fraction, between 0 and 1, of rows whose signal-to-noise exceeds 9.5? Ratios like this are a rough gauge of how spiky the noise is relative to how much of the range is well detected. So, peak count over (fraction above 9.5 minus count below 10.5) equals -1.83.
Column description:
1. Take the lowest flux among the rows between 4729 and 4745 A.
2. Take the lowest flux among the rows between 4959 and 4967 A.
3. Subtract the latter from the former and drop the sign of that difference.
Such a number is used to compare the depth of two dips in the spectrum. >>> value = 5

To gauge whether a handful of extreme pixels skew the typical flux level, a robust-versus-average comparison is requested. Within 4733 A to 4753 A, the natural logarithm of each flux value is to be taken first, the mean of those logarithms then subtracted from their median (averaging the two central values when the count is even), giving 0.016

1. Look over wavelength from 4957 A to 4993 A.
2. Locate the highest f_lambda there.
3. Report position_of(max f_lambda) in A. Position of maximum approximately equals 4960.0 A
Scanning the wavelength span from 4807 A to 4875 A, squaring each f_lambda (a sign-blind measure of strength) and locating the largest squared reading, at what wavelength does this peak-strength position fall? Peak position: 4862.0 A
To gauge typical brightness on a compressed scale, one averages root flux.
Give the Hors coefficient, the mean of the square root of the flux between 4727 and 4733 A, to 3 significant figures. 4.18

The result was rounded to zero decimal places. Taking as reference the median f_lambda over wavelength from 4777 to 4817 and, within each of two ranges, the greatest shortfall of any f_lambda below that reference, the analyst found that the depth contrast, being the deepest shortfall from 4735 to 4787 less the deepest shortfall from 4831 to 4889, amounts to 1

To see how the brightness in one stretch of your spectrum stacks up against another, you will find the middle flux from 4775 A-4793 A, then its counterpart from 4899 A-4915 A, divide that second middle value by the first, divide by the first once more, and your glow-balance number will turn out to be 0.050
